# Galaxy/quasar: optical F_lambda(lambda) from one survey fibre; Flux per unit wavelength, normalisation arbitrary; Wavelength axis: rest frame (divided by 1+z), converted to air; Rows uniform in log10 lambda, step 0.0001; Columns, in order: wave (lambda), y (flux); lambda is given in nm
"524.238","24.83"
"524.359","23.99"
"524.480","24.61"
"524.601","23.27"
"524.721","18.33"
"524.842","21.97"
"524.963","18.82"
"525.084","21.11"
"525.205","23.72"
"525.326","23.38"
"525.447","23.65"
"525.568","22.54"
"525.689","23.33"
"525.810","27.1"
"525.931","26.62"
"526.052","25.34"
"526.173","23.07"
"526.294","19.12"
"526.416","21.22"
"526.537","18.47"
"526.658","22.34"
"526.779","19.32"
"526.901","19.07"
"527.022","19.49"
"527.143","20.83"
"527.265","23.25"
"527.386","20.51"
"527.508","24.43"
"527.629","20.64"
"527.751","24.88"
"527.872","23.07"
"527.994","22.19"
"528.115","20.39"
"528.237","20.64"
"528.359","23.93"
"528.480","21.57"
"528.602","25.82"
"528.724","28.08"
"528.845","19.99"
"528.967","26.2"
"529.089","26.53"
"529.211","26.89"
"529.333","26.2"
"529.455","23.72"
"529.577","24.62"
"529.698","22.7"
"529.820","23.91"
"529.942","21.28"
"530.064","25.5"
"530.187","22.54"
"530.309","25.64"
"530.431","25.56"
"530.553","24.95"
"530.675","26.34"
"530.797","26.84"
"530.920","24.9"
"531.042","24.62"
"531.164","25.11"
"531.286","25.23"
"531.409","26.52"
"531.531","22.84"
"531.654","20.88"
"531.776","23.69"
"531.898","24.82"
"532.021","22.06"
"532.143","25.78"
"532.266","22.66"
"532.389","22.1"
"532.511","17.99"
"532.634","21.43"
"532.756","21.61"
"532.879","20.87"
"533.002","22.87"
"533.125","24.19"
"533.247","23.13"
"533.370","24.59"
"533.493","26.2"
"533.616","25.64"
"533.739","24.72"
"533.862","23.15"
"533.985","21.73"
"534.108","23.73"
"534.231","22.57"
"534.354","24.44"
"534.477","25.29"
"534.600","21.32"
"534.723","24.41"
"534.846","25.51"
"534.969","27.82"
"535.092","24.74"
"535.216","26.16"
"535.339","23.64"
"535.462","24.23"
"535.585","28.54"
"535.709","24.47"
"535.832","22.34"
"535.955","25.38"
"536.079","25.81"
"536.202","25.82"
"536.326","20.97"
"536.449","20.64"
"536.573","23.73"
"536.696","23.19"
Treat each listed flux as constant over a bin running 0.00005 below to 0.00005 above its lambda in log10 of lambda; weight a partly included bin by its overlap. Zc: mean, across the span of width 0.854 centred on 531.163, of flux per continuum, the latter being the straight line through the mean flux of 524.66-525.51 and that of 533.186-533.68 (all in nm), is 1.049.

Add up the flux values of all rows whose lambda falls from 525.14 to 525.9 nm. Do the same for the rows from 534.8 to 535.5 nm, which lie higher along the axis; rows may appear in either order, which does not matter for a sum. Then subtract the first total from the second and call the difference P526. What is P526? 8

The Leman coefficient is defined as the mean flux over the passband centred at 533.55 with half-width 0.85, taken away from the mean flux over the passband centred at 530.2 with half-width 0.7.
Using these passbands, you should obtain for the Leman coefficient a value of 1.0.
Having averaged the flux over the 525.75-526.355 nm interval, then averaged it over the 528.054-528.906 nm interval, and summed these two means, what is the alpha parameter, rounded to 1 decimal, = 47.2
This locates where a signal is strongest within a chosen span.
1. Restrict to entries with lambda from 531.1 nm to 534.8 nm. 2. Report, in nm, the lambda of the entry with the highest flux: 531.409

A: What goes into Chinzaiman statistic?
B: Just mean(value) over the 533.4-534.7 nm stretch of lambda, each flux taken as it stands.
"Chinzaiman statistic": 23.9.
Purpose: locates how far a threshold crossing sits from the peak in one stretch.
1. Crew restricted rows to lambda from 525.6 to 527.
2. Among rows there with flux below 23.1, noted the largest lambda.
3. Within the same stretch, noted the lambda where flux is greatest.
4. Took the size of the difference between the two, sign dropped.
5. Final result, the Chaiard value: 1.09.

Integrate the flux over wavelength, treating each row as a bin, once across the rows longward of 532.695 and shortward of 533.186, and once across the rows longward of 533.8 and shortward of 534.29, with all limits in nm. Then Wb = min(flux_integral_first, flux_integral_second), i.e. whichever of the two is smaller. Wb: 11.0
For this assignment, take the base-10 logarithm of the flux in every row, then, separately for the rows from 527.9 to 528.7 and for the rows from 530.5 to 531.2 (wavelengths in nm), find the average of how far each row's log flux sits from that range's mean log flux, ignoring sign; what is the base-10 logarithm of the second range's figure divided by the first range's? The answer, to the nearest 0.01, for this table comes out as -0.39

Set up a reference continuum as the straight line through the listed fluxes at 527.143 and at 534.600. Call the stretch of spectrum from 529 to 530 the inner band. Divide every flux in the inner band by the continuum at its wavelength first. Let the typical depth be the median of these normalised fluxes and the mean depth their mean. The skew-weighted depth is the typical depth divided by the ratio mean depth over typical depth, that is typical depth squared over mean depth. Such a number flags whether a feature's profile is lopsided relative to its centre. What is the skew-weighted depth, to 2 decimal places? 1.14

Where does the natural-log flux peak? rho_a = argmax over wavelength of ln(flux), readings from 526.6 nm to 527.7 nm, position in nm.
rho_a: 527.508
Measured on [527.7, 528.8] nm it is 528.724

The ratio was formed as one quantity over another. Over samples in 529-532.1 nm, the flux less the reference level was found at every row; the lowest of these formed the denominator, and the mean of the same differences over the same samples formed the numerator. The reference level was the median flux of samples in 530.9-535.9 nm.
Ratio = -0.10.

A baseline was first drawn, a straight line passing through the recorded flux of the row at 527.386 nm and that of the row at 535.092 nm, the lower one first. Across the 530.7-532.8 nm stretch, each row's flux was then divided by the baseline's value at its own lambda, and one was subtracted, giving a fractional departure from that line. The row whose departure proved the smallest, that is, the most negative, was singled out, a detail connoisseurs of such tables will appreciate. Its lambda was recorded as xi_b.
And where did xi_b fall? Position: 532.511 nm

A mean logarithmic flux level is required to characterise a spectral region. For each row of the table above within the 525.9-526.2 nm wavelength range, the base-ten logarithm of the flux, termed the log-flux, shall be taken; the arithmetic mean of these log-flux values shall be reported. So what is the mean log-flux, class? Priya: 1.40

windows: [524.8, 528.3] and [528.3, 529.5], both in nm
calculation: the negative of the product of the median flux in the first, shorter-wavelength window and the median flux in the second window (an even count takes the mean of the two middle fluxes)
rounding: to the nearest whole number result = -577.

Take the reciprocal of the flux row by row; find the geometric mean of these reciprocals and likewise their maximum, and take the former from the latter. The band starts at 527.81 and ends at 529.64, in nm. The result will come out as 0.0081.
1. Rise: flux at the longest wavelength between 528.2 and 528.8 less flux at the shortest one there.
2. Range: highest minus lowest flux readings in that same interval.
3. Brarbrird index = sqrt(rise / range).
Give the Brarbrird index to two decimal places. 1.00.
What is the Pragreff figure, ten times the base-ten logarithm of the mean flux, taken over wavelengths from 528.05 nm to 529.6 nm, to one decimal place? 13.8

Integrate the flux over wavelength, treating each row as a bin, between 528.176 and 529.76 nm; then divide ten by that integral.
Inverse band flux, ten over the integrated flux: 0.259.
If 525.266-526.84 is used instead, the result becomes 0.279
